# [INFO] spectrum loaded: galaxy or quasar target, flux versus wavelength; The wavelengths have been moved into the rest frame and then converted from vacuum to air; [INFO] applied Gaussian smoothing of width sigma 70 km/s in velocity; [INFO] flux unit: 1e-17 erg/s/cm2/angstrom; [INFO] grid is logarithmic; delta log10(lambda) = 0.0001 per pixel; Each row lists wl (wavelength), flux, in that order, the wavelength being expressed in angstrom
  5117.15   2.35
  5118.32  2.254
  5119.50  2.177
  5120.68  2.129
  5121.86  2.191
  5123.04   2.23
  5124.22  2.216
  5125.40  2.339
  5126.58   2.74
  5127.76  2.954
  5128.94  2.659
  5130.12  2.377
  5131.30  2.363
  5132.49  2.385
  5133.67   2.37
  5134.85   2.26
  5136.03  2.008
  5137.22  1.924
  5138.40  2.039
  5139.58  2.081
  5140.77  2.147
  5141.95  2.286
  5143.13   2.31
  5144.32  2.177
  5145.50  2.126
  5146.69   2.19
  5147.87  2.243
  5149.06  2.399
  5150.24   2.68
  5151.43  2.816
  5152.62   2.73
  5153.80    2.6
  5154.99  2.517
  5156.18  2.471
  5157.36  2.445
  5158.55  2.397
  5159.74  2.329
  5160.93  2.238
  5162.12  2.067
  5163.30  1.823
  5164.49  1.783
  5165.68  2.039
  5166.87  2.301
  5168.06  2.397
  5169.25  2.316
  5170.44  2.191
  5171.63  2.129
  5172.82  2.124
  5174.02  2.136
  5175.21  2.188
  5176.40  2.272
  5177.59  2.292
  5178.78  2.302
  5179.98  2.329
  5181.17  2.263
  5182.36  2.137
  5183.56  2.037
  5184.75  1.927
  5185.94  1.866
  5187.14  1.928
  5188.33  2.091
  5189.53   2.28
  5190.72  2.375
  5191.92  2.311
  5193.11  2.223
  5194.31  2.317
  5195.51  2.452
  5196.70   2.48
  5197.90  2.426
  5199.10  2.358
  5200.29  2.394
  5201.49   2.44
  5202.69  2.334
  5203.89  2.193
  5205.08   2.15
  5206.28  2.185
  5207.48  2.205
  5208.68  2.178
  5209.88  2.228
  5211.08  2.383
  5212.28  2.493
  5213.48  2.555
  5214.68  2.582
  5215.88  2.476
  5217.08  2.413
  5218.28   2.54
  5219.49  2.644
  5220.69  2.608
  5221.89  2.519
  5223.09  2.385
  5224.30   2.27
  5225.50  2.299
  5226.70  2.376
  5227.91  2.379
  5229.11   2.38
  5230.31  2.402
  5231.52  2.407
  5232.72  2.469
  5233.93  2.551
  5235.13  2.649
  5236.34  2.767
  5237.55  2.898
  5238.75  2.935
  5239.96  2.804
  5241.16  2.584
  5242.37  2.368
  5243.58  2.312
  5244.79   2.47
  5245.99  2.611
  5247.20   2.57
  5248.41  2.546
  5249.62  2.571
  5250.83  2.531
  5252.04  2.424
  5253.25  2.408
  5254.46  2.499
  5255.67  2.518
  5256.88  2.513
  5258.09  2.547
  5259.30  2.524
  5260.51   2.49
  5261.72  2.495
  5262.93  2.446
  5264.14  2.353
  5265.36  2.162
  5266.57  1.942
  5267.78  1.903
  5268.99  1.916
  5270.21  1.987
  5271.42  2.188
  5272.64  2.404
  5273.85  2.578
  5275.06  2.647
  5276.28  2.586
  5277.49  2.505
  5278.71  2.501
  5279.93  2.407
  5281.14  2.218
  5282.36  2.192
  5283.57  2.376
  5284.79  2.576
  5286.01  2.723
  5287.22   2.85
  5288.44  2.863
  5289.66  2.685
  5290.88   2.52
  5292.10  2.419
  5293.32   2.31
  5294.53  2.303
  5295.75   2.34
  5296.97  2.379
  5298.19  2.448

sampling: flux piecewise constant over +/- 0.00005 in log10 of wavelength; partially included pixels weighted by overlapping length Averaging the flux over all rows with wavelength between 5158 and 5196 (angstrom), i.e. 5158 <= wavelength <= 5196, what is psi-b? 2.18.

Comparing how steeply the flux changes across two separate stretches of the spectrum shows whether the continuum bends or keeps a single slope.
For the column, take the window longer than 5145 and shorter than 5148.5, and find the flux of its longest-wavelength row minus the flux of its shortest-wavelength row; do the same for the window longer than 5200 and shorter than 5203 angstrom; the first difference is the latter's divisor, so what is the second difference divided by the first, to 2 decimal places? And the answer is -0.51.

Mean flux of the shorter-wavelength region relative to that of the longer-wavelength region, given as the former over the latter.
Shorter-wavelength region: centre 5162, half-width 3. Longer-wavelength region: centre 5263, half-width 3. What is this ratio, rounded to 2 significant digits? 0.86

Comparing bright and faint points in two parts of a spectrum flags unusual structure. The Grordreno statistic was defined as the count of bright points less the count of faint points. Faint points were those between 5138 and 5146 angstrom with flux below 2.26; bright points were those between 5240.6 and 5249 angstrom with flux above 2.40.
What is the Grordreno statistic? 0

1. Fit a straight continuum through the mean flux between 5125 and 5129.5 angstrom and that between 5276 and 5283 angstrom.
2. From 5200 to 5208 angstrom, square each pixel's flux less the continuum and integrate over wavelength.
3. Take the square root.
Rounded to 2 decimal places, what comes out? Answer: 0.82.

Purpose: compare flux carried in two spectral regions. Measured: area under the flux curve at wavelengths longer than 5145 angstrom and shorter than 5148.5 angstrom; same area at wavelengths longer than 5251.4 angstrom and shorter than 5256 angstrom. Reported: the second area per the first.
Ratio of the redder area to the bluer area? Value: 1.5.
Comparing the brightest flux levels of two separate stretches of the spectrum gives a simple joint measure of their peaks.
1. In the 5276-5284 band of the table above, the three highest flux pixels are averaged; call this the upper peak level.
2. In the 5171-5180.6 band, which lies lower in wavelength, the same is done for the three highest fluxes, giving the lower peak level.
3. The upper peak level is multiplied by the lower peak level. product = 5.8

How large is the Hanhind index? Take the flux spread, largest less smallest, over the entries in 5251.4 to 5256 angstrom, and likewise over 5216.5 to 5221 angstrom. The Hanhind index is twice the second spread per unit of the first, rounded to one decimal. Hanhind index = 4.2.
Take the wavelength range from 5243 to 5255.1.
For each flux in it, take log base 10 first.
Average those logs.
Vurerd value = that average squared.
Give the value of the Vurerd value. 0.157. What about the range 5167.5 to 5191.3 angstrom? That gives 0.114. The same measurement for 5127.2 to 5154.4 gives 0.136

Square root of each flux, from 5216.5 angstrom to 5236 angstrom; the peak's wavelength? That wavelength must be 5235.13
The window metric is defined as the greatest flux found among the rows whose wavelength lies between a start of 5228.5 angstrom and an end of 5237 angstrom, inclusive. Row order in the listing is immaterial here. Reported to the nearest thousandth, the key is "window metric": 2.767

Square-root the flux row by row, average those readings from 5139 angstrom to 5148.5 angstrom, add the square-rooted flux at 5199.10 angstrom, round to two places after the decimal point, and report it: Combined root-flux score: 3.02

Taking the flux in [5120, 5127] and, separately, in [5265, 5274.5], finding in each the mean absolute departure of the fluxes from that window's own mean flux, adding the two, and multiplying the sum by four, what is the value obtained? 1.4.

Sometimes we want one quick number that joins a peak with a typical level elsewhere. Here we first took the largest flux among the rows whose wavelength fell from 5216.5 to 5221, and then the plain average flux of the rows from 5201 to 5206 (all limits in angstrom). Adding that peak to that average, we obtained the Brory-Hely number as 4.92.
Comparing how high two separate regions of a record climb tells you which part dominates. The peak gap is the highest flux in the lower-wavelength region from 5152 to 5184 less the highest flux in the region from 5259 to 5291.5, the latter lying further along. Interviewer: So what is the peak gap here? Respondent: -0.13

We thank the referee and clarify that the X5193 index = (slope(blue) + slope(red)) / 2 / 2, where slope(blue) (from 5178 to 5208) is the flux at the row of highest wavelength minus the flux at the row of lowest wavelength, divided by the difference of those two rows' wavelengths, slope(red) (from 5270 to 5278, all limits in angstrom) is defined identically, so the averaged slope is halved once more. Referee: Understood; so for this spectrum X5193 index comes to 0.017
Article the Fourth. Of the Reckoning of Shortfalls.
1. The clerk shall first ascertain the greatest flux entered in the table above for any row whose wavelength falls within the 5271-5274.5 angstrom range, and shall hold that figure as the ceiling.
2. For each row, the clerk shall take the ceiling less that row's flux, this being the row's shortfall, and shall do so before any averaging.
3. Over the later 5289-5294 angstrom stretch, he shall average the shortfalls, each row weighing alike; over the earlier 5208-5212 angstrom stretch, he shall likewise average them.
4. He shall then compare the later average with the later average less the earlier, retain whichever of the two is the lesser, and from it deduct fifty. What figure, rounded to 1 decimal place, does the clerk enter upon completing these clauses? -50.2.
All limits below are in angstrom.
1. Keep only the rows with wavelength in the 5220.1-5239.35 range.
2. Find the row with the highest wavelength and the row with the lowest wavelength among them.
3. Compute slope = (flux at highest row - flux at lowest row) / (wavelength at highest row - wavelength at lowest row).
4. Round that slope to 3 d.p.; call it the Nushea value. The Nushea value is 0.018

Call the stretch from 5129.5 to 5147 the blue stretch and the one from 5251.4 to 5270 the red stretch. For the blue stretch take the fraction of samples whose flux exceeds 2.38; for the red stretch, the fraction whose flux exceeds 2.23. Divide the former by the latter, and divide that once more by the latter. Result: 0.12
